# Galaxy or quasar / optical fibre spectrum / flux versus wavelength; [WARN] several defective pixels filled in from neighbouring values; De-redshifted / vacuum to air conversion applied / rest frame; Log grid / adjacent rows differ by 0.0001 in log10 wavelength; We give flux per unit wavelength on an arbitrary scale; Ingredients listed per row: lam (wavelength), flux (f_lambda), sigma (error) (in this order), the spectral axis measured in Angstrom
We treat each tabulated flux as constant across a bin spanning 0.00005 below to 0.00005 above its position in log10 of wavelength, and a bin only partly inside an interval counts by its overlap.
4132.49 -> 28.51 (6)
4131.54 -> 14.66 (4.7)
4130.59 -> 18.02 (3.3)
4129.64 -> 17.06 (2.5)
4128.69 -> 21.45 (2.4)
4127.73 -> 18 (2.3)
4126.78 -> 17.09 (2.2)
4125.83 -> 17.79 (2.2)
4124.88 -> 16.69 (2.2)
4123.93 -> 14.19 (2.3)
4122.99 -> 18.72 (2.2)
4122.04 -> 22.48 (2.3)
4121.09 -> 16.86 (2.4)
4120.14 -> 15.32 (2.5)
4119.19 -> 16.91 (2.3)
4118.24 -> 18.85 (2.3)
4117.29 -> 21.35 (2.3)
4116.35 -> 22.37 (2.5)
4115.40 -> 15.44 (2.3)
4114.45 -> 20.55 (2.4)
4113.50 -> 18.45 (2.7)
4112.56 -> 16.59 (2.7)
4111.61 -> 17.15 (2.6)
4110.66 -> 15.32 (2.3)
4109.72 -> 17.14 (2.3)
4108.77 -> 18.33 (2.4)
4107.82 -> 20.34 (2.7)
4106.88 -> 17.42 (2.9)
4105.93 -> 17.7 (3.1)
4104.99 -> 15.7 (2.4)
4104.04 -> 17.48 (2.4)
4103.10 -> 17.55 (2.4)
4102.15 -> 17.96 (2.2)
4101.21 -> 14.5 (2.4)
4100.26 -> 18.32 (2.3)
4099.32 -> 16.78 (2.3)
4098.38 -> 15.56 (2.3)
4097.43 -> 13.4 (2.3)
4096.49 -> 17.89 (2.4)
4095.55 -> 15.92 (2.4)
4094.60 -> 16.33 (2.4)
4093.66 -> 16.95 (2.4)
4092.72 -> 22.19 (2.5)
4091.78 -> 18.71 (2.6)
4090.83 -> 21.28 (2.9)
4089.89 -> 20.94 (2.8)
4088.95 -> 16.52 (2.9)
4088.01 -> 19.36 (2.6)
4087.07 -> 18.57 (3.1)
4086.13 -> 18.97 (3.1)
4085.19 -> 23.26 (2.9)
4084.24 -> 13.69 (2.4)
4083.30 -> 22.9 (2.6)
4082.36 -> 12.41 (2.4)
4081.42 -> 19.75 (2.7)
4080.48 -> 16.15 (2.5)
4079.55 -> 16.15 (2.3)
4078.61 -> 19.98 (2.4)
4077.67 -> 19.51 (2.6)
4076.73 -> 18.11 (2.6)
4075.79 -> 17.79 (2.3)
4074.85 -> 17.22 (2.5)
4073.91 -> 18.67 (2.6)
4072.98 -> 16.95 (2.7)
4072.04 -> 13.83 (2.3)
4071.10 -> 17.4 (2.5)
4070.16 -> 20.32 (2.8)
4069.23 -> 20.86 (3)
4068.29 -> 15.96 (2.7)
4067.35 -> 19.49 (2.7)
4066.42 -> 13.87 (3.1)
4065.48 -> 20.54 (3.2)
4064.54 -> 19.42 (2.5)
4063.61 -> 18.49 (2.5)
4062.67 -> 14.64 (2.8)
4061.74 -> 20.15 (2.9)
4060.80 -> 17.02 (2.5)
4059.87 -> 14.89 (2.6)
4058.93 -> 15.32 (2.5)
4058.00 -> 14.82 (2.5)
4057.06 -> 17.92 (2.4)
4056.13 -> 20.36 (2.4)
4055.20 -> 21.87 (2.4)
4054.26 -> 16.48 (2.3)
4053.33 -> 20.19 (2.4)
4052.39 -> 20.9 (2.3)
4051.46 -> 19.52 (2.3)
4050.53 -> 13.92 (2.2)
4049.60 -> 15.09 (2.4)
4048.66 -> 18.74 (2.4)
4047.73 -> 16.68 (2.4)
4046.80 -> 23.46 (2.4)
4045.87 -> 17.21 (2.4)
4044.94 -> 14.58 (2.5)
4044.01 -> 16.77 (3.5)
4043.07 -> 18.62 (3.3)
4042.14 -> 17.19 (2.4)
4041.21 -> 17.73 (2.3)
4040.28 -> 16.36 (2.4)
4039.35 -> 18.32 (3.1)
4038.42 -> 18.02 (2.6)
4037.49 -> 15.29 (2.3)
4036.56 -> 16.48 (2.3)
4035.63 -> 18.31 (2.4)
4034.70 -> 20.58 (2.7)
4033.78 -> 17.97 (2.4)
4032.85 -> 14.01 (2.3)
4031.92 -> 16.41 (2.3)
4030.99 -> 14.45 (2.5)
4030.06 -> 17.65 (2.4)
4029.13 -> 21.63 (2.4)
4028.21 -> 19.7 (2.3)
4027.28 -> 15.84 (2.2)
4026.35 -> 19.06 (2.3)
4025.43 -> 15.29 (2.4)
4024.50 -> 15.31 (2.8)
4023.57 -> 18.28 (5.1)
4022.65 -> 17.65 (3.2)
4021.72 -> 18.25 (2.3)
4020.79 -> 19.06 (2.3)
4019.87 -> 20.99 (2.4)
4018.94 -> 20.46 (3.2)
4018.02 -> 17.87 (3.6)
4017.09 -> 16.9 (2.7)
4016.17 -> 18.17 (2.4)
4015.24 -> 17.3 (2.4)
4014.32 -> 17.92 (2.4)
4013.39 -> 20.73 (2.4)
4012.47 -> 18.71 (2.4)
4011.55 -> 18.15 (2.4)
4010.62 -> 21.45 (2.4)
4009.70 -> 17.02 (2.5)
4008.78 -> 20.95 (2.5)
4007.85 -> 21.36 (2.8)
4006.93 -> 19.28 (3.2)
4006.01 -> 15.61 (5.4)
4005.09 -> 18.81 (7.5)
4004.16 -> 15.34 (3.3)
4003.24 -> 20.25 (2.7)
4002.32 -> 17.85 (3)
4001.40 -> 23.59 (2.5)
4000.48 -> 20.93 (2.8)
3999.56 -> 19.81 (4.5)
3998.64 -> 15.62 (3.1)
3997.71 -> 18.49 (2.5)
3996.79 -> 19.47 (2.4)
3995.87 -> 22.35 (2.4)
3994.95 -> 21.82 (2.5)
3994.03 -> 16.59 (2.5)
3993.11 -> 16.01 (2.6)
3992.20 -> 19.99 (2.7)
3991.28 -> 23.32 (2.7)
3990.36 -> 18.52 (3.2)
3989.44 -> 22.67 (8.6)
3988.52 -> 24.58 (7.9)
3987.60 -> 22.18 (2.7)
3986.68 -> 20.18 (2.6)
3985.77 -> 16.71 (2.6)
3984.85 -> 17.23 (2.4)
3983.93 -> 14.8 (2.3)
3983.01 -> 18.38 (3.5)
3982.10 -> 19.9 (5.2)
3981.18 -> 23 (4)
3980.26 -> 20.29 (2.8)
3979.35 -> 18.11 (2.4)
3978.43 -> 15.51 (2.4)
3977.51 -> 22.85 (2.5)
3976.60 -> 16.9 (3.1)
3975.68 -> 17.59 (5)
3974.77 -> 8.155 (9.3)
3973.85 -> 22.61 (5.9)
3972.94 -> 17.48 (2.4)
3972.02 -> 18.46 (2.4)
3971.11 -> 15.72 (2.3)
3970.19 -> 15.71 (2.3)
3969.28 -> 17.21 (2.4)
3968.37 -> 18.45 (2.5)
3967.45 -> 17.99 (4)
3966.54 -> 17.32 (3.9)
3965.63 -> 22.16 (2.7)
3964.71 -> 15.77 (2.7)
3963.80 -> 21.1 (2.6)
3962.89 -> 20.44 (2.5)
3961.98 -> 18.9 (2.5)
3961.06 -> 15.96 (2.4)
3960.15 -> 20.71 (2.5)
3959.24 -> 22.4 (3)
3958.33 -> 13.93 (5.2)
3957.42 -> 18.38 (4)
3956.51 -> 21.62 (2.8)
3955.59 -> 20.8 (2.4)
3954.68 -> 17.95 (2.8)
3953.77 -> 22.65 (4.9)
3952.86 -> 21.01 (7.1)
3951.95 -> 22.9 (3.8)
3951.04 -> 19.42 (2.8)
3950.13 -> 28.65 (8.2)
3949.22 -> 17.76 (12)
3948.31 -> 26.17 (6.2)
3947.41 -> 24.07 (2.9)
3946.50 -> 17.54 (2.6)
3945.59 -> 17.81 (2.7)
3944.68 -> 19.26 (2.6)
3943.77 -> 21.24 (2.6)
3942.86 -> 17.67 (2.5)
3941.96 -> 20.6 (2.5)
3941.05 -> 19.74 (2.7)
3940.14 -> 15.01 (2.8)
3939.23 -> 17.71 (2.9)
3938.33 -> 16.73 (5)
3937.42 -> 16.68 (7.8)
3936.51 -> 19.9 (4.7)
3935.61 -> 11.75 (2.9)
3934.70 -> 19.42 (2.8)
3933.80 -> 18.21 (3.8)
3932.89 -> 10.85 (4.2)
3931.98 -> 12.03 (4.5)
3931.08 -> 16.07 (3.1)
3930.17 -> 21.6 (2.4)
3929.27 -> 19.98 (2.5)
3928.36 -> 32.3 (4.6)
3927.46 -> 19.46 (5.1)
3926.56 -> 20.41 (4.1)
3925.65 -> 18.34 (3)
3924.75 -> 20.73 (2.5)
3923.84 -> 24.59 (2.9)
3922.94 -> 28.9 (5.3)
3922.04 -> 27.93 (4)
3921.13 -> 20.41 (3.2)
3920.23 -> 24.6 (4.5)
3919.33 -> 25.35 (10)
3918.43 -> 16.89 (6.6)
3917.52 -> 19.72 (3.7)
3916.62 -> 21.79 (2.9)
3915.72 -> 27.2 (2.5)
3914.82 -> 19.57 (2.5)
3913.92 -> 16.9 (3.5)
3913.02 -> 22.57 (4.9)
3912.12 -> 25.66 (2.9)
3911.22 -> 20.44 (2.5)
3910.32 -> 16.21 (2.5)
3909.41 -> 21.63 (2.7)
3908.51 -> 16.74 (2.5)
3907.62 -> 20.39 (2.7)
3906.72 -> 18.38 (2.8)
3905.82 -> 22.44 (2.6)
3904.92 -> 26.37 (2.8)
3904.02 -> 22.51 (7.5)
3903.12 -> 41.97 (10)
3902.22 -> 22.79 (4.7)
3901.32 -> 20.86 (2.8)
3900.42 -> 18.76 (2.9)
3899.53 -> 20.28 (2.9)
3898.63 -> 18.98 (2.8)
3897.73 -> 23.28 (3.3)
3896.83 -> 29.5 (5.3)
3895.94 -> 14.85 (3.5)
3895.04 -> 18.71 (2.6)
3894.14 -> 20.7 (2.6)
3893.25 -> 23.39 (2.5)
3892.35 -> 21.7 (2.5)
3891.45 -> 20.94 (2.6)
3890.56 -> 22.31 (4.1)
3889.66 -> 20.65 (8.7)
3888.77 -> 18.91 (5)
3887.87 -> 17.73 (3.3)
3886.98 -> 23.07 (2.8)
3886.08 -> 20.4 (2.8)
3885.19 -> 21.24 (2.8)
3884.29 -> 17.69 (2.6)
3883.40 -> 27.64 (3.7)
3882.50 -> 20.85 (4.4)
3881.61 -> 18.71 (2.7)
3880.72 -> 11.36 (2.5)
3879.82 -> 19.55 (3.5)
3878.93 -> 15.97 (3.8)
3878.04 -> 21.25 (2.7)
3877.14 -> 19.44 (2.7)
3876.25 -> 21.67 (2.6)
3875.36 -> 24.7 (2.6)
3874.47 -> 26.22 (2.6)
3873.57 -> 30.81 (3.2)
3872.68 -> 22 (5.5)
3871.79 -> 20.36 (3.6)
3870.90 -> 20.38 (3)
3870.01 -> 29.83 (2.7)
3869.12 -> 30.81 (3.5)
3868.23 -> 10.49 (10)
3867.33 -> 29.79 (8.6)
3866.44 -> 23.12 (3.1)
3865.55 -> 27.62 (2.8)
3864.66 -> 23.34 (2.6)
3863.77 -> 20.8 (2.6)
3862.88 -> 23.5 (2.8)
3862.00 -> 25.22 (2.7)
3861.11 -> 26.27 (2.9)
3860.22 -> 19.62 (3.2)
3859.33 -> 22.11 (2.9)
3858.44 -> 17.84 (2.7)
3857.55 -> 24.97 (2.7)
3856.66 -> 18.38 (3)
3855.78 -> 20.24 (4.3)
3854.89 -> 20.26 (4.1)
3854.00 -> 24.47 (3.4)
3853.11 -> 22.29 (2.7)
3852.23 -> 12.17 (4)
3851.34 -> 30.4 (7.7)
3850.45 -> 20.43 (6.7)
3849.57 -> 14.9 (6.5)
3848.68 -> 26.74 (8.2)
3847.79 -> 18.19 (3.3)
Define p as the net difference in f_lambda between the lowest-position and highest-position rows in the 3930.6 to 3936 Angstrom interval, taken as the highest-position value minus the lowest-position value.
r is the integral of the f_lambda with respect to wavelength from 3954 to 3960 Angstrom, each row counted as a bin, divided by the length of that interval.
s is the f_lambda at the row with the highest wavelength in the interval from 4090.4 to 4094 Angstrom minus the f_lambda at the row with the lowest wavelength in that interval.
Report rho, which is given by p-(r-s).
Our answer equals -28.0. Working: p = -4.3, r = 19.4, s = -4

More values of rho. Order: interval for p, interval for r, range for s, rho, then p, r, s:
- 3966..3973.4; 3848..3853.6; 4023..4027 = -20.1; 0.2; 21.0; 1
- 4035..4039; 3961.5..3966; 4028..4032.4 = -23.2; -0.3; 19.6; -3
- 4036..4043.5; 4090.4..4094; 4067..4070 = -16.3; 2.1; 19.9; 1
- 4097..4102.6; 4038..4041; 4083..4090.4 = -15.0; 4.6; 17.6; -2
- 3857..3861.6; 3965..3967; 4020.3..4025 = -21.9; 1.3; 19.4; -4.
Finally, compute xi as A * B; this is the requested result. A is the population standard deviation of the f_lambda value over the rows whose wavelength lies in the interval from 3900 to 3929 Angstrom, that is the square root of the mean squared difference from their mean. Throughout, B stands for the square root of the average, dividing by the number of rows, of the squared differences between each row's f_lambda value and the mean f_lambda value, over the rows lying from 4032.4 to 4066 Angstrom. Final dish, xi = 12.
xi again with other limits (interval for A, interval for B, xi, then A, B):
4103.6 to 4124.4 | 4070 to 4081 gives 4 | 2.2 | 1.8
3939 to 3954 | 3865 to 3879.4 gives 19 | 3.4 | 5.5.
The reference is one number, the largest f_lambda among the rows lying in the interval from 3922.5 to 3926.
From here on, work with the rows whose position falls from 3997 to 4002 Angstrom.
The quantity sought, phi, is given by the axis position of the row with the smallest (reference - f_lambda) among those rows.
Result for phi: 4001.40 Angstrom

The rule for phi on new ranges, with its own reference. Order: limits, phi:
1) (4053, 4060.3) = 4055.20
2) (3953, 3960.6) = 3953.77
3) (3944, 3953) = 3950.13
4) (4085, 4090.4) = 4085.19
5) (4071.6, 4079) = 4078.61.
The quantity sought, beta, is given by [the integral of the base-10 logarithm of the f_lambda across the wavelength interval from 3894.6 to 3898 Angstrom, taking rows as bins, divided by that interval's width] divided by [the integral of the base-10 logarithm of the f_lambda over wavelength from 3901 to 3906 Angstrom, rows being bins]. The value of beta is 0.19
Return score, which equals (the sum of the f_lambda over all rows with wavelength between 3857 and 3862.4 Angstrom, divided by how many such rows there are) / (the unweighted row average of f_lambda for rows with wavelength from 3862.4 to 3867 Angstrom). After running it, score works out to 0.96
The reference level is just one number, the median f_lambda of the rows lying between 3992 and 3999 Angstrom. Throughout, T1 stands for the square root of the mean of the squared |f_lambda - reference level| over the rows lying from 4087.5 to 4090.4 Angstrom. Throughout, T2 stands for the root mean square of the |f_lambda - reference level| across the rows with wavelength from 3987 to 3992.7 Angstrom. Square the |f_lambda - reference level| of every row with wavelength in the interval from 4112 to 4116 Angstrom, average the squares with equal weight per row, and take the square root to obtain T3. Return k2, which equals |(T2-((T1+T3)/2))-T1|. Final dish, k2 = 0.3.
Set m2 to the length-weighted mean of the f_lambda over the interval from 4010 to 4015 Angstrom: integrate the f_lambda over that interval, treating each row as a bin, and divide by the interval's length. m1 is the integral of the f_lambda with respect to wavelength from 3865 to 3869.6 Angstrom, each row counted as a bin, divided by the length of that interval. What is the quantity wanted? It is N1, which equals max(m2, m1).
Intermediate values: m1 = 24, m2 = 19.2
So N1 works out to 24.3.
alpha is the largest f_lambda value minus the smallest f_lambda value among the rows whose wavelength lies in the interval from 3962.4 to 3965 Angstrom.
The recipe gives 5.3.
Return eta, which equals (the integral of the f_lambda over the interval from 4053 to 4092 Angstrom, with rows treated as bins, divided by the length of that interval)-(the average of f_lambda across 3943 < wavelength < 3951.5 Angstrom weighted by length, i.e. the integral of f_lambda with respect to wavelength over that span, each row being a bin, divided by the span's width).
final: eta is -3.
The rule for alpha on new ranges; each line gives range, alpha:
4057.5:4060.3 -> 0.5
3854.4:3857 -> 1.9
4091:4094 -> 5.2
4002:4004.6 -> 4.9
